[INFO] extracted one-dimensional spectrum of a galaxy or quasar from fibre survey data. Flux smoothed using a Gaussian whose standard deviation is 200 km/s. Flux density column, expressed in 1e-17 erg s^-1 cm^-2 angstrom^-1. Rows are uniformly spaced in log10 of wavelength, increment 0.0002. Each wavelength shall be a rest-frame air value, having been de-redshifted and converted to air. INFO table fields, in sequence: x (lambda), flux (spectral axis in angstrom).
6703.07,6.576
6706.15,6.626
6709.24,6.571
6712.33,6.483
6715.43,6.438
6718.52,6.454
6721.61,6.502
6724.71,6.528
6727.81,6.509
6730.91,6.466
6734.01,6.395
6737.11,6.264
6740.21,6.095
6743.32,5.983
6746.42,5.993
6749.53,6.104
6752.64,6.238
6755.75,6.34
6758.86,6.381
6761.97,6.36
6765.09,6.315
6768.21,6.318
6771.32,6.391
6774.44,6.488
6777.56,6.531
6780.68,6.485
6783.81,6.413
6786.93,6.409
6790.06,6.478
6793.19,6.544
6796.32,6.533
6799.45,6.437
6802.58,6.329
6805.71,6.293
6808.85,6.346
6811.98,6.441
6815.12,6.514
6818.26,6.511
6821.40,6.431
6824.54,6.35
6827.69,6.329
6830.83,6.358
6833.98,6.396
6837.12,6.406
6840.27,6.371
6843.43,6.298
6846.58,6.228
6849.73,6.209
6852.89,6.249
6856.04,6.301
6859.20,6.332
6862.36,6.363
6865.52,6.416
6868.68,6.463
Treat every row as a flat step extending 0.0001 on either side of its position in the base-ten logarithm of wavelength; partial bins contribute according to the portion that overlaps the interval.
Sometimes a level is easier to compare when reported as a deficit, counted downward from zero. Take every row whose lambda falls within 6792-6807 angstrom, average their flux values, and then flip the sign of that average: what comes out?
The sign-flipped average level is -6.43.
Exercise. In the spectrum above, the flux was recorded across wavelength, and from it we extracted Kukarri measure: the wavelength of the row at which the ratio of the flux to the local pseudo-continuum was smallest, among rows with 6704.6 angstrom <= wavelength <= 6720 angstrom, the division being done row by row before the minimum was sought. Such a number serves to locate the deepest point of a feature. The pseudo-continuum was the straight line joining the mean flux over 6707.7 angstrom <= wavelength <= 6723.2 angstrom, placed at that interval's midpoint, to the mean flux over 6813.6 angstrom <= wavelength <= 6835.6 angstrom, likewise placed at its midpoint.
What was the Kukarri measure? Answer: 6715.43 angstrom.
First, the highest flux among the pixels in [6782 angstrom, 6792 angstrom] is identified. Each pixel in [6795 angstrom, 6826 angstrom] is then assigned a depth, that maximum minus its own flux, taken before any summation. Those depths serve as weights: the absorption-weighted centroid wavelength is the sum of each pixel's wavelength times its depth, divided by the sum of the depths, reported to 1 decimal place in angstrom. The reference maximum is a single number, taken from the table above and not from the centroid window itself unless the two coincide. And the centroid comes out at 6810.5 angstrom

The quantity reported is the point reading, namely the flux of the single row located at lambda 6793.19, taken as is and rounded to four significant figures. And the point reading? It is 6.544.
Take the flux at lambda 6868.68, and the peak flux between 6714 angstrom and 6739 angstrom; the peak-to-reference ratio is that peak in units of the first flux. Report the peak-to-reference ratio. 1.01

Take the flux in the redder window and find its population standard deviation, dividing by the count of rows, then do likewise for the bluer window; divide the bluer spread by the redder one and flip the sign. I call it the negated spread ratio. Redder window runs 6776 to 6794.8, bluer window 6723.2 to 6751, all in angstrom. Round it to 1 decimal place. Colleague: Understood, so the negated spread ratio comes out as -4.0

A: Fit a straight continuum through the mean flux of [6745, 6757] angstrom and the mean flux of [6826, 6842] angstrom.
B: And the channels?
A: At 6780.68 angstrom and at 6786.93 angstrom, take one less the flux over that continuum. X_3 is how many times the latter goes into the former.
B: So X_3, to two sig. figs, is 1.6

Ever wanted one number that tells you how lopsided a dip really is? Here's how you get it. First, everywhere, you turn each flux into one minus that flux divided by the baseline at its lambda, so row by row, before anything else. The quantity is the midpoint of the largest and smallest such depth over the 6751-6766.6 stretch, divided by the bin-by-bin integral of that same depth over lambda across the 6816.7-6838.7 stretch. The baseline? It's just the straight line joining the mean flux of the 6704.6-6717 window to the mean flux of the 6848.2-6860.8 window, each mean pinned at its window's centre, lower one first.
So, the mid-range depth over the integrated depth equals -0.1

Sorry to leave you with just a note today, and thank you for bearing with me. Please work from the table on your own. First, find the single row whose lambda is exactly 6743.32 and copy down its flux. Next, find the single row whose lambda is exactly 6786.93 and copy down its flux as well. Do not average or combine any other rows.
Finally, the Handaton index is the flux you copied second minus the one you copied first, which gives 0.4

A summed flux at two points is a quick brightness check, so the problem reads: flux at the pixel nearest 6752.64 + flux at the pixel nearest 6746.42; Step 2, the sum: 12.2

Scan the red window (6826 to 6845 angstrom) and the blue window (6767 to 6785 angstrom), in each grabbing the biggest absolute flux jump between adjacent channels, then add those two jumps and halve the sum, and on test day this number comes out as 0.085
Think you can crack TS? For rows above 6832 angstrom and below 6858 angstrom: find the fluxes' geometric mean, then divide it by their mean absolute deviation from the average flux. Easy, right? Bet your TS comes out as 100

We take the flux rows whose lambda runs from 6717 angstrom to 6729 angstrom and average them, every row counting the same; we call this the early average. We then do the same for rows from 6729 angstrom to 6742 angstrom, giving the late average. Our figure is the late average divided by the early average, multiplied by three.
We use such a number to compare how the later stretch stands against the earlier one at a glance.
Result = 2.91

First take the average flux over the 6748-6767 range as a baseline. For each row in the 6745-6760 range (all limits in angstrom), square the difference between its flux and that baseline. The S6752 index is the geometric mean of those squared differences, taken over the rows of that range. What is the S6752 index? 0.011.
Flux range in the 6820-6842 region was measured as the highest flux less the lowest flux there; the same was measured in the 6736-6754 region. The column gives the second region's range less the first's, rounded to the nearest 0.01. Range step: 0.18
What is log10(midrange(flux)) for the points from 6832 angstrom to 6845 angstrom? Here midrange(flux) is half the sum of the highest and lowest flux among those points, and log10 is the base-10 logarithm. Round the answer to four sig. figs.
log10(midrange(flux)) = 0.8029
